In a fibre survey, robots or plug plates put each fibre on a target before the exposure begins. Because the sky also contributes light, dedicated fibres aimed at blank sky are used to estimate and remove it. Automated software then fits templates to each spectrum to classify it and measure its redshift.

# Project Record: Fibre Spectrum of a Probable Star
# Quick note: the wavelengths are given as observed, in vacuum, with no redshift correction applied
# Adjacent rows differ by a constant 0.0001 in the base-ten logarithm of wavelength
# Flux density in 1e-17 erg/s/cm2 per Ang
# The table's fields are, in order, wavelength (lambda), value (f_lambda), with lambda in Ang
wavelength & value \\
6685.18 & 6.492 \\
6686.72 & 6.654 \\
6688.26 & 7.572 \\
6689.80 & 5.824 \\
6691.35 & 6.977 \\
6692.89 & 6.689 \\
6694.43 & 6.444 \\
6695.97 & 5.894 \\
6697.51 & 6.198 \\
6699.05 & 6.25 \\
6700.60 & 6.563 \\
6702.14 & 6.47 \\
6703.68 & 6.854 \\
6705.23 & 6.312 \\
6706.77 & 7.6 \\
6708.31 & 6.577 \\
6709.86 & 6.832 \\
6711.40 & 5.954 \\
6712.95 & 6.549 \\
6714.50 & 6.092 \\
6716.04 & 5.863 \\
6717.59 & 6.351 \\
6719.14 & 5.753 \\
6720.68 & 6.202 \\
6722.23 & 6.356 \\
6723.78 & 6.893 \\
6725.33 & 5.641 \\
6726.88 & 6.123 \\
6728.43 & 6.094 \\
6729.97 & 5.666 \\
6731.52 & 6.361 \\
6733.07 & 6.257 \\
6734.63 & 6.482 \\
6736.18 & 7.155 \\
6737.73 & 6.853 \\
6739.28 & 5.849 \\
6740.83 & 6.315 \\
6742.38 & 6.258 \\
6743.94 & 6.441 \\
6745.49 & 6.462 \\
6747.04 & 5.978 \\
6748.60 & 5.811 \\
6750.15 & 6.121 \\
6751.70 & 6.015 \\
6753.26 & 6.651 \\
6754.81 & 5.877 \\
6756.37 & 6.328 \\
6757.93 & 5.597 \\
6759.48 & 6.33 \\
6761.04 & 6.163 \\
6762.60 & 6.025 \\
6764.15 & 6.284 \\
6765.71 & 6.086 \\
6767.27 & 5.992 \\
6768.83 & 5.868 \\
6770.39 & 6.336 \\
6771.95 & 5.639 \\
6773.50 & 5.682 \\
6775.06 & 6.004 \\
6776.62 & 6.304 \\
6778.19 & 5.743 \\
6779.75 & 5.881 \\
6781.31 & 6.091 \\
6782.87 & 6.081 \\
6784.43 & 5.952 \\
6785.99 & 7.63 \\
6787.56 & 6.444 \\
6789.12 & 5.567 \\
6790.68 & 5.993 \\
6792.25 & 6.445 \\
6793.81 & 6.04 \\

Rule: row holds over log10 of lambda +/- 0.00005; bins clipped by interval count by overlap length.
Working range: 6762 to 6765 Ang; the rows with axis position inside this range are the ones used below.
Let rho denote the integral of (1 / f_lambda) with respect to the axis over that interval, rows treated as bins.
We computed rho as 0.49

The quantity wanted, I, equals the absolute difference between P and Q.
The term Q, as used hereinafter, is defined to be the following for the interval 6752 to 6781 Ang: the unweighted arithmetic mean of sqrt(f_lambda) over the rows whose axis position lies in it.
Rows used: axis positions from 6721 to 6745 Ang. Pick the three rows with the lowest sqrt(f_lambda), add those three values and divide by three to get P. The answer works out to 0.066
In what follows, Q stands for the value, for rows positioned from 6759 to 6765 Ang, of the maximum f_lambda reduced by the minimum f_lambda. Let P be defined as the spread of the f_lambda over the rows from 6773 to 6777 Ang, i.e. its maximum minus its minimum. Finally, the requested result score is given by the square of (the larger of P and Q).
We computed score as 0.4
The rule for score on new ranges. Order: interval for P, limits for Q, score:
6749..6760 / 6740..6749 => 1.1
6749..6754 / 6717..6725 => 1.3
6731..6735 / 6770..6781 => 0.5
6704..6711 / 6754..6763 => 1.7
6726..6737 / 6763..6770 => 2.2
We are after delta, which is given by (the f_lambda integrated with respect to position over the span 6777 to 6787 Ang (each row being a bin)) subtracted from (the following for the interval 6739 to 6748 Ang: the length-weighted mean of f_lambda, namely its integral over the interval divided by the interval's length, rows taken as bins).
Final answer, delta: -56.1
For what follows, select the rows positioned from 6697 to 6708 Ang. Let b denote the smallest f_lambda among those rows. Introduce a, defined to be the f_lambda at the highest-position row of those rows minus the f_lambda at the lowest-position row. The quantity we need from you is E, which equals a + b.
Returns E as 7.6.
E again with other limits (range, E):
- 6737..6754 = 5.6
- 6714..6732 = 5.9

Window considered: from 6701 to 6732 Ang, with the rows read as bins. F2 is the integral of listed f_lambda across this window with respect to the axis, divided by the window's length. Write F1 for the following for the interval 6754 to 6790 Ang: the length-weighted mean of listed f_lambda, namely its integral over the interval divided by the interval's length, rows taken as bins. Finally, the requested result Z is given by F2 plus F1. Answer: 12.41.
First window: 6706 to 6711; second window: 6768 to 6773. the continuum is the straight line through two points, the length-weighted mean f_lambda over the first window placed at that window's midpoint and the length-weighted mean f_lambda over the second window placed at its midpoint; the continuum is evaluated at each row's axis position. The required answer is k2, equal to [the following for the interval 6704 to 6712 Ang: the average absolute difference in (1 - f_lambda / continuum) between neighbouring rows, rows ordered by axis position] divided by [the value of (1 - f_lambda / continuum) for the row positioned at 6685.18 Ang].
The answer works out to 1.1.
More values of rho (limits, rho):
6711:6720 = 1.48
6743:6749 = 0.97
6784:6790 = 0.95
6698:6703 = 0.78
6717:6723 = 0.98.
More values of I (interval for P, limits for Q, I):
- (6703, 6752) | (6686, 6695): 0.200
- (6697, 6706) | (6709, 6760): 0.006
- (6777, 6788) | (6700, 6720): 0.116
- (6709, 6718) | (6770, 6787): 0.029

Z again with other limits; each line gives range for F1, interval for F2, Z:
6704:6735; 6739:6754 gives 12.50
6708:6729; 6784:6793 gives 12.58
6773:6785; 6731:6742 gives 12.43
